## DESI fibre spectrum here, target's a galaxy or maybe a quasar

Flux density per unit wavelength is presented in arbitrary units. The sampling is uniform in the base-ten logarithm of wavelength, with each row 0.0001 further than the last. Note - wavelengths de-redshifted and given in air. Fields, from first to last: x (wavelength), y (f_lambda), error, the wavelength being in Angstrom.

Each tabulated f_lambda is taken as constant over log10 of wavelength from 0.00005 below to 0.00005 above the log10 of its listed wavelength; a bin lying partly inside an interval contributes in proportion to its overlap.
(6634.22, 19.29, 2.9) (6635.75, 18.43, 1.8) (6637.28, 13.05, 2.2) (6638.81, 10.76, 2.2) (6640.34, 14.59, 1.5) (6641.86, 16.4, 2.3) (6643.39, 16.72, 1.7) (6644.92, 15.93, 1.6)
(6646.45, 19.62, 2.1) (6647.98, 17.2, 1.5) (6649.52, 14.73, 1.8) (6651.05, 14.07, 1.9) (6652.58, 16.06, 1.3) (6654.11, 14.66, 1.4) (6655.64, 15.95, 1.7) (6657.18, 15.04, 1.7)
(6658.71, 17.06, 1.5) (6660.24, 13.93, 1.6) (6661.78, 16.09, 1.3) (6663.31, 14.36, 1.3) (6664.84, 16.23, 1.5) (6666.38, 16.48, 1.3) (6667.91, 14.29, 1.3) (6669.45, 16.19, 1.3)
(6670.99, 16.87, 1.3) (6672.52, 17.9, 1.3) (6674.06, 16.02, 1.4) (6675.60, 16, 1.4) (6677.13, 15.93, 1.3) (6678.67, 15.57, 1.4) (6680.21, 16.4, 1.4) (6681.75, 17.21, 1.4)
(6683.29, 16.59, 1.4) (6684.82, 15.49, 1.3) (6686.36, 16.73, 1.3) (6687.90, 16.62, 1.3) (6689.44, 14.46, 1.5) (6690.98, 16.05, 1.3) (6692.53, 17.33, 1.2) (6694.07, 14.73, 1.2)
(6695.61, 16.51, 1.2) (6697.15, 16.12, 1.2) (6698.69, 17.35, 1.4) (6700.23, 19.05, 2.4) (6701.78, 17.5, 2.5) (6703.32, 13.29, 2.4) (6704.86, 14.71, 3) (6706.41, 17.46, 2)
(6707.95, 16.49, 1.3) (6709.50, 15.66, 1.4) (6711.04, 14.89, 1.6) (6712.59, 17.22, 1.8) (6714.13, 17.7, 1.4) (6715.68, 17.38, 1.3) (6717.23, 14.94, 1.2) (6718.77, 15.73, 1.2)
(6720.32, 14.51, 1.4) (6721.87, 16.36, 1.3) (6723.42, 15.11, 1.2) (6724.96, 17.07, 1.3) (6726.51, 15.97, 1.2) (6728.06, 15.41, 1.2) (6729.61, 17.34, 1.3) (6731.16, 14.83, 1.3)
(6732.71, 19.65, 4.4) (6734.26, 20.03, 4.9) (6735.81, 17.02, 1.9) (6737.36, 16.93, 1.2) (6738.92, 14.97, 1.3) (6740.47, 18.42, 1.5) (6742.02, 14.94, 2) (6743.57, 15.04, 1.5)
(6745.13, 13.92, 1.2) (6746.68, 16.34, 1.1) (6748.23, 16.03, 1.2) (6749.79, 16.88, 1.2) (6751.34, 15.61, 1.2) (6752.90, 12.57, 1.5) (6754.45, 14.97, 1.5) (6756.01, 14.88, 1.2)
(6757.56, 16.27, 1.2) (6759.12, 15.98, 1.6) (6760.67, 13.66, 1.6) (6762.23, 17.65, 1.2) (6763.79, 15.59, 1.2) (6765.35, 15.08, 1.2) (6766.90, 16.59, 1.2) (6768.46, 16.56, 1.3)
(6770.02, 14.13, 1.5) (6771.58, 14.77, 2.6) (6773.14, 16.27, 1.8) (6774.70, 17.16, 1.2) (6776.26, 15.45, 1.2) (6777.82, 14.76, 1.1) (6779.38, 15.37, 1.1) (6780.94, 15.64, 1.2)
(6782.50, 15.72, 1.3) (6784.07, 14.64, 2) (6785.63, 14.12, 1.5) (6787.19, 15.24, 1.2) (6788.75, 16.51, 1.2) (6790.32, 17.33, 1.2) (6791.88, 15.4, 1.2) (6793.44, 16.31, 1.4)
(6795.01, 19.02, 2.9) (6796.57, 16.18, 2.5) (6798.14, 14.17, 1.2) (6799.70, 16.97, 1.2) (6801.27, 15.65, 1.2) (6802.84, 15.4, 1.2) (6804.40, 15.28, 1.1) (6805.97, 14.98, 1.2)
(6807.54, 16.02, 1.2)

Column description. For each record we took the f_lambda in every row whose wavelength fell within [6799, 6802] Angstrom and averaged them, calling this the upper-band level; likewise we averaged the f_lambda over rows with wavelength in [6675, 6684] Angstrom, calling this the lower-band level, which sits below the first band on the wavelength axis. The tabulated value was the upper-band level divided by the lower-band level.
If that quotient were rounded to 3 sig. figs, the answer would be 1.00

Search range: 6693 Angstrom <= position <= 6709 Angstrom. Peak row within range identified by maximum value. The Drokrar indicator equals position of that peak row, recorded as 6700.23 Angstrom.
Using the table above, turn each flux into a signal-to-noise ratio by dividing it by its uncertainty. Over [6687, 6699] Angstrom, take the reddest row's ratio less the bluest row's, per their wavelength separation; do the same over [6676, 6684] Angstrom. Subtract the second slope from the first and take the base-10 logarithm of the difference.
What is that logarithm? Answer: -1.5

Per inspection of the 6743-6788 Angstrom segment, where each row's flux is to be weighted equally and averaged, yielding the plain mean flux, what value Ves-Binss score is 15.4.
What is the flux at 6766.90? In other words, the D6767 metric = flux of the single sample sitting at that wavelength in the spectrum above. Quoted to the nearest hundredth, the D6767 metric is 16.59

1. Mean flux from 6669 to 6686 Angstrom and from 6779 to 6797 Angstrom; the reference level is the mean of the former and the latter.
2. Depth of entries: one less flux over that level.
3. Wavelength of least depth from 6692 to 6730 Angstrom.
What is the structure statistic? 6700.23 Angstrom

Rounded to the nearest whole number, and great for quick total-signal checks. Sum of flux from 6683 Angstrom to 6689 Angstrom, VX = 65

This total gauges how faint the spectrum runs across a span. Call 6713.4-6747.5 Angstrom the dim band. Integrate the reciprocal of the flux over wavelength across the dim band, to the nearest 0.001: 2.105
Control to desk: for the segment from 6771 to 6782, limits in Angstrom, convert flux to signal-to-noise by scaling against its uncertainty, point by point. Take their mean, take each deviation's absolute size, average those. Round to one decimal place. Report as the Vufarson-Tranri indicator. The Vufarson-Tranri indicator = 2.5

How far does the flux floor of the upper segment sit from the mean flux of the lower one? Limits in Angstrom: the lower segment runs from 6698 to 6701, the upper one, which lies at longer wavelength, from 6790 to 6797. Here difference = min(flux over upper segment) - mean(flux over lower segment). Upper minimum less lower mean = -2.8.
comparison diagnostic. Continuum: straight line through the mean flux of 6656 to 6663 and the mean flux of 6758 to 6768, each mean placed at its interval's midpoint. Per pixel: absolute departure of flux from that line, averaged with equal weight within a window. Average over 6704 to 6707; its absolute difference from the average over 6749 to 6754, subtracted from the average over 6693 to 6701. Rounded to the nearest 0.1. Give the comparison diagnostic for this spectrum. 1.4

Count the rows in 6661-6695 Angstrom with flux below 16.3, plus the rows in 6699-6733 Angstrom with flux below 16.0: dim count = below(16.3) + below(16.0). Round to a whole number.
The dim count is 24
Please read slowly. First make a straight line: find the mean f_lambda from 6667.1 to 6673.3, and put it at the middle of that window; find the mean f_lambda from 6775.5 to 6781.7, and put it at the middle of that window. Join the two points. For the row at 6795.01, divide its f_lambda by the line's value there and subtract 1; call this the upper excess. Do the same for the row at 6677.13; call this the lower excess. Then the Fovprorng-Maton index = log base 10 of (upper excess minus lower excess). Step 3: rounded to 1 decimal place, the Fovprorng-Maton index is -0.6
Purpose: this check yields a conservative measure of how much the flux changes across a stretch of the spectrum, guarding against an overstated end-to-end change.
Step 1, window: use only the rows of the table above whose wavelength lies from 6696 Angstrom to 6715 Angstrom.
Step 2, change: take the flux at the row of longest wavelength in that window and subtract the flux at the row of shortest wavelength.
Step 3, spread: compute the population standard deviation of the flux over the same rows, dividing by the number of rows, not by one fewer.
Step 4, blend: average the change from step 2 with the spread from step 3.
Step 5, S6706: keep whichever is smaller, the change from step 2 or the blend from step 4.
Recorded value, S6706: 1.6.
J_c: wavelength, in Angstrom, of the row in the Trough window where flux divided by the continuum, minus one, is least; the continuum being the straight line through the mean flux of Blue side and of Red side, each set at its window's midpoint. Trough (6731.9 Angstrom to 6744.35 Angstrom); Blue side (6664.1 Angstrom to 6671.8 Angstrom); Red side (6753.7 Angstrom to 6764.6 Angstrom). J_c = 6742.02 Angstrom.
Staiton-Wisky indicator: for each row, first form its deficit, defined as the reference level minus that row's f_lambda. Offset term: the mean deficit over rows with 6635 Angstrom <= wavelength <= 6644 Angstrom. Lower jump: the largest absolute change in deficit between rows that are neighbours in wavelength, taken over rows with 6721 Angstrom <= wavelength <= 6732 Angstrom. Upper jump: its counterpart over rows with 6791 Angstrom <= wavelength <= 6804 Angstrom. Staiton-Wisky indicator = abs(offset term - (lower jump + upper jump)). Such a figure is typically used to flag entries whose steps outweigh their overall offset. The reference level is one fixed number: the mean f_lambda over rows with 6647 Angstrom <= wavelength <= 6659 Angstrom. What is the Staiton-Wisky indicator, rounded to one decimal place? 4.7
